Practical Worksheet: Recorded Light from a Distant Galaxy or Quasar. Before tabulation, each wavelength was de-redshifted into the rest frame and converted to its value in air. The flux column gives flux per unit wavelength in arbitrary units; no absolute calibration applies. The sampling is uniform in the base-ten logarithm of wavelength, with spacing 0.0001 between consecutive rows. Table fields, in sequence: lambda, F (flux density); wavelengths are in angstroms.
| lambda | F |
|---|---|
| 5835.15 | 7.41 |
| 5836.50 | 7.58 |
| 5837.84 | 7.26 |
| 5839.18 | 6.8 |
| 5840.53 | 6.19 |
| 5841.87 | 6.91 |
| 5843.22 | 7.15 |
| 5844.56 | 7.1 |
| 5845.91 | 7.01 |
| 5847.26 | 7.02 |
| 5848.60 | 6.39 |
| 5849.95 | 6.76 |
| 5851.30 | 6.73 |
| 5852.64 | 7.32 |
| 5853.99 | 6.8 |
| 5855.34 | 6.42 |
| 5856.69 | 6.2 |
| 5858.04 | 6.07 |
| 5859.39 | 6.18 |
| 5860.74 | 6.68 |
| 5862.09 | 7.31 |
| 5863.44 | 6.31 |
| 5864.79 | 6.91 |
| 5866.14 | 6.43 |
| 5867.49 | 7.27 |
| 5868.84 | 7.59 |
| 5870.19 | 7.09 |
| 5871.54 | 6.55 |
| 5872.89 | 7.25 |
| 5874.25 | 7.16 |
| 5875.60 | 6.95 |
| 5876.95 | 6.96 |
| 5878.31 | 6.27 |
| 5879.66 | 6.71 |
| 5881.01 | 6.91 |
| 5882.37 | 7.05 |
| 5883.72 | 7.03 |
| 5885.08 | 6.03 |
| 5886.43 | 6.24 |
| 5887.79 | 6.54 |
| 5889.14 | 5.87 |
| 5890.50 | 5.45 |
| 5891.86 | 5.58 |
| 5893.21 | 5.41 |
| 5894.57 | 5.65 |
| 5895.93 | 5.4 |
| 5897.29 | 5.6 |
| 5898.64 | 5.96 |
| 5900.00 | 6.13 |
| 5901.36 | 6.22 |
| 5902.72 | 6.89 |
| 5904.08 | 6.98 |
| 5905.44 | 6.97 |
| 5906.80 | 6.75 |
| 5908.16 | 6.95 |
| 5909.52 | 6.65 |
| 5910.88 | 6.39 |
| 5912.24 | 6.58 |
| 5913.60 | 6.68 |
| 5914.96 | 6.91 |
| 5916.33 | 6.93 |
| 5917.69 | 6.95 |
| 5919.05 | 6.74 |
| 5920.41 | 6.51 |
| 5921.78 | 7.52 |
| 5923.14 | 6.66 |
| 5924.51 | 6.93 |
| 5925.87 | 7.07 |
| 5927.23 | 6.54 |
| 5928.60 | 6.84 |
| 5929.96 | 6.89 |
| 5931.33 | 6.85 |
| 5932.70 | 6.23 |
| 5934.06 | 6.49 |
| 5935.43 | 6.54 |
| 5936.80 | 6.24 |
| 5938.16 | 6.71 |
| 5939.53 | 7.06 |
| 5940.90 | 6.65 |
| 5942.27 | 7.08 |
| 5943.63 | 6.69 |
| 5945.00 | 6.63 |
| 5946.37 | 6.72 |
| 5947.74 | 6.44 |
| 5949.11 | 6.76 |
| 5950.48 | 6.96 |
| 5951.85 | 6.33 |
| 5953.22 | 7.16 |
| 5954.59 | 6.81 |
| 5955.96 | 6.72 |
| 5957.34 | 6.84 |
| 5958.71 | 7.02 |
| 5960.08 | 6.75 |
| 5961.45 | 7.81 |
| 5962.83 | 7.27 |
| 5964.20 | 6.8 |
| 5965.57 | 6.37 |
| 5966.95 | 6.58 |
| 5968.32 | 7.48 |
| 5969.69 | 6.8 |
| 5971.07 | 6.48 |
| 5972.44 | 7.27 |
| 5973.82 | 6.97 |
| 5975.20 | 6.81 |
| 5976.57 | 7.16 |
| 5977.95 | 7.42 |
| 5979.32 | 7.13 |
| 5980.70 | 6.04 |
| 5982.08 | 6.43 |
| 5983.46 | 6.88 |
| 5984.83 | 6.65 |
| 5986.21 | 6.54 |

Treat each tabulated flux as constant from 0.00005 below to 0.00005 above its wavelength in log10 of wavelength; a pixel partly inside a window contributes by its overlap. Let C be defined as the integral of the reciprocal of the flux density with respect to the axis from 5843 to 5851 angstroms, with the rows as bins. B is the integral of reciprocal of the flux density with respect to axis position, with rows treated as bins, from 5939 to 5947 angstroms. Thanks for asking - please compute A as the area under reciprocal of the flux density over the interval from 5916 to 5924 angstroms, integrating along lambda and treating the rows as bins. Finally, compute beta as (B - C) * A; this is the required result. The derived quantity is 0.02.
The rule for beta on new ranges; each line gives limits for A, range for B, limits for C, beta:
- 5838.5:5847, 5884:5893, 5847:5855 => 0.42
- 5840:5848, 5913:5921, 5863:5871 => 0.03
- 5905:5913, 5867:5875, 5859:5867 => -0.10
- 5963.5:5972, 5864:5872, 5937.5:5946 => -0.12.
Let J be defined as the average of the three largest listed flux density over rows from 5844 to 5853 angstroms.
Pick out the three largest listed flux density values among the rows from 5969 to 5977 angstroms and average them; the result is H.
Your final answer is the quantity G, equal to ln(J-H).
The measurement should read -4.3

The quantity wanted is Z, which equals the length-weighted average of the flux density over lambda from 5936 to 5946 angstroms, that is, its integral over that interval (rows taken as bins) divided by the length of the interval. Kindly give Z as 6.7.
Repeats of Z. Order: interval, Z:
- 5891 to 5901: 5.7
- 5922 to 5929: 6.9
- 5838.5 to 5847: 6.9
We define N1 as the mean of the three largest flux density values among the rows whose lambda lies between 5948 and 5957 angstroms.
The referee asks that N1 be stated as 6.98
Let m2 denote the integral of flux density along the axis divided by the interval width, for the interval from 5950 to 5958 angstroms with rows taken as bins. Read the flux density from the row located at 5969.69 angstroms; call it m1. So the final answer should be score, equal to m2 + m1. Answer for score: 13.6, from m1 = 6.8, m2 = 6.79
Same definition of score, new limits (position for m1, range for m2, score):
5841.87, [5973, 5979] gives 14.0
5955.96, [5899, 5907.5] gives 13.3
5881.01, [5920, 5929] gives 13.8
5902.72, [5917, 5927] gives 13.8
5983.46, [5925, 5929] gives 13.7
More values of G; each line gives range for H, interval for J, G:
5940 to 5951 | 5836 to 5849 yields -0.9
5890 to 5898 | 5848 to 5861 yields 0.3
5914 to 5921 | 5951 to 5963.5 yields -0.7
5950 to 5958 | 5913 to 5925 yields -1.9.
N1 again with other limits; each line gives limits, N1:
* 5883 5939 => 7.21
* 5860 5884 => 7.39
